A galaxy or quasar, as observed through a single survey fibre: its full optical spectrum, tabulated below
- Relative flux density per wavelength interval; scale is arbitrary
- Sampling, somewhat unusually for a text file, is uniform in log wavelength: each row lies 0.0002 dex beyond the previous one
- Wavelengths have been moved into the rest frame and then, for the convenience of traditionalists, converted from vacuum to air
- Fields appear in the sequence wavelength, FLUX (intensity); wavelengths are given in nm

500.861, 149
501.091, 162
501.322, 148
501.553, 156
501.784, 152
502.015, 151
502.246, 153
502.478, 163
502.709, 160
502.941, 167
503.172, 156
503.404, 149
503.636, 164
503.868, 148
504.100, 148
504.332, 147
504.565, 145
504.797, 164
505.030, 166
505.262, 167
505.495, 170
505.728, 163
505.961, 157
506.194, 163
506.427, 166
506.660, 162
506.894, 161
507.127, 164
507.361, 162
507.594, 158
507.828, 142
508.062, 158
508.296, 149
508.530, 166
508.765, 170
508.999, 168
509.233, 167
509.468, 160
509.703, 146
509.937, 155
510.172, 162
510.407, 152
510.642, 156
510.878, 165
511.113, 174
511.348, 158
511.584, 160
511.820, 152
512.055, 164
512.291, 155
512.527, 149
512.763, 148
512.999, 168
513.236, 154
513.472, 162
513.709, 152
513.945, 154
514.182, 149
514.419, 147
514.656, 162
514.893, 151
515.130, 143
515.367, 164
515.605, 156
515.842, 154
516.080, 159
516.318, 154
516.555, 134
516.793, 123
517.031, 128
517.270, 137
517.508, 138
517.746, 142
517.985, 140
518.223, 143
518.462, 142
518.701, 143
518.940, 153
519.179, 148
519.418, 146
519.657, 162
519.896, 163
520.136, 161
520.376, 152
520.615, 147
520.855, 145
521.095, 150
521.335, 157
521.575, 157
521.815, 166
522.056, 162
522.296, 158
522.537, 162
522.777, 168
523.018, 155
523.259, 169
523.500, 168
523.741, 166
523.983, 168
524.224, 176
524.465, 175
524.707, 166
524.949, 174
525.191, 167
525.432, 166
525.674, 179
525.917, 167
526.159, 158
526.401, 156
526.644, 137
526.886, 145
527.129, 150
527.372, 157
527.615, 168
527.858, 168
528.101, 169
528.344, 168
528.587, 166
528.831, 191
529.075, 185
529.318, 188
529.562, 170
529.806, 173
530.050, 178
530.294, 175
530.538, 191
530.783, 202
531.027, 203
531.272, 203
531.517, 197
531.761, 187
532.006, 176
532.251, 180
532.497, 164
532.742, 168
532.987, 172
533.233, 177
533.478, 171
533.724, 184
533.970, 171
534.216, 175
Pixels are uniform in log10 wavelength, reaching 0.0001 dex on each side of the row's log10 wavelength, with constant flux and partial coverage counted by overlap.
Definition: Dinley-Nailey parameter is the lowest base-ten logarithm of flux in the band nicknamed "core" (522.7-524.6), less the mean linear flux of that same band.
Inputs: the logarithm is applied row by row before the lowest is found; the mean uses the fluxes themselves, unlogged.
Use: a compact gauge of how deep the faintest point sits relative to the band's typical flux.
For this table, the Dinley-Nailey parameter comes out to -166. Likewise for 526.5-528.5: -156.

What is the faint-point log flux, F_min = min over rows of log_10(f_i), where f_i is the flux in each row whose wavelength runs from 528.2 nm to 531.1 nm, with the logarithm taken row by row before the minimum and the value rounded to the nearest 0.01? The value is 2.22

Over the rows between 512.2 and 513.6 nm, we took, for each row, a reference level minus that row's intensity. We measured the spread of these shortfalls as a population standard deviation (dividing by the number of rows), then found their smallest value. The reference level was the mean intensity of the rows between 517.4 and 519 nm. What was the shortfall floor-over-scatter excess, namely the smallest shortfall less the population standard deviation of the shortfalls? -32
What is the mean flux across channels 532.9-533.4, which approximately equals 174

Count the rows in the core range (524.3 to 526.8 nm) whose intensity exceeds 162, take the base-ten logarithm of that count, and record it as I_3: 0.85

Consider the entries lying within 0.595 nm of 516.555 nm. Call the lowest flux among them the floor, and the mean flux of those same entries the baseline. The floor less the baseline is -17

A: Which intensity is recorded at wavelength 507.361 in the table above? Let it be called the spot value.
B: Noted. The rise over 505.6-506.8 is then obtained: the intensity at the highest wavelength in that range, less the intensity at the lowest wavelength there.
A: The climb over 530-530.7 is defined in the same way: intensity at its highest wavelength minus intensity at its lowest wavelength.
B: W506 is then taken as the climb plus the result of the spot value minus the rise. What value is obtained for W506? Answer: 176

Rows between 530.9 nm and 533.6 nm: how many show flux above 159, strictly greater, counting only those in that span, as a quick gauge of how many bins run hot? 11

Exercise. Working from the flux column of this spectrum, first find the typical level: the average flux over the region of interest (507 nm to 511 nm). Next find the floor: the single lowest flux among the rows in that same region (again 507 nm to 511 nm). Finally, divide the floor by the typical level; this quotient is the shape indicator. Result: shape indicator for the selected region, 0.894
